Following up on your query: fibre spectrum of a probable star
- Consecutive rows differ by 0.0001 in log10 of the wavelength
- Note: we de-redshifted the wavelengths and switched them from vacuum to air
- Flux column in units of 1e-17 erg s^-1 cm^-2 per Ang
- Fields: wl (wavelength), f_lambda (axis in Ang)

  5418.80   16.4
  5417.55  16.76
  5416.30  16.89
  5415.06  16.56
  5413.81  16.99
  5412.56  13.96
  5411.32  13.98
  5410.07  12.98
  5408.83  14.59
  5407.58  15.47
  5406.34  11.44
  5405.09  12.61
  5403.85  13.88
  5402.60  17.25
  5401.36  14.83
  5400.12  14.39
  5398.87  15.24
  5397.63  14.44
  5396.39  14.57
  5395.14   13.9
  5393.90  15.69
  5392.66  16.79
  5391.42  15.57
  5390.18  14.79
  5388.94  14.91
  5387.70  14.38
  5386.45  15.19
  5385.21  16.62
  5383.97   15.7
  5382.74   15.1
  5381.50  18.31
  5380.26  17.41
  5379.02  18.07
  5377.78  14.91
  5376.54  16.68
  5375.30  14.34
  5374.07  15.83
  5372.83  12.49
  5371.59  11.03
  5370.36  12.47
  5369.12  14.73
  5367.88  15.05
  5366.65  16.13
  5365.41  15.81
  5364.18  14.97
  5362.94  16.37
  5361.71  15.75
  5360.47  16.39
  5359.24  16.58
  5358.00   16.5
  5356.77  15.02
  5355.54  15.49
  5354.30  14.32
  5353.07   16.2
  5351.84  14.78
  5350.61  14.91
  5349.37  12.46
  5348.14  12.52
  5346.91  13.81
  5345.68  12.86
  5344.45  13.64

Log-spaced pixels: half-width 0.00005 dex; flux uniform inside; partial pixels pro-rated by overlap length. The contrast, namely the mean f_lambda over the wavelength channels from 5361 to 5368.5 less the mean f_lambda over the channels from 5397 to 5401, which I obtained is 1.0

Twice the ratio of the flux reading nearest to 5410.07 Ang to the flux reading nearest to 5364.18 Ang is 1.73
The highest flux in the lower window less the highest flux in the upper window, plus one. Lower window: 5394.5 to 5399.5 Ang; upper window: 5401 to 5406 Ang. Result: -1.0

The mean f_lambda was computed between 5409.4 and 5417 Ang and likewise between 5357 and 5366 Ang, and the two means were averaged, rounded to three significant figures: 15.6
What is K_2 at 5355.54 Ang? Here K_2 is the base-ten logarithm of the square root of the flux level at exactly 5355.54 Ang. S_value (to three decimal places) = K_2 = 0.595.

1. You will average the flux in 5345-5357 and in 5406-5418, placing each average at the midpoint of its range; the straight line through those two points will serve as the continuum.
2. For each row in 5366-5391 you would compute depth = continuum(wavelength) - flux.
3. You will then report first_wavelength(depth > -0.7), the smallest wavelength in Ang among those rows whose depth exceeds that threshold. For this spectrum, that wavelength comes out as 5367.88 Ang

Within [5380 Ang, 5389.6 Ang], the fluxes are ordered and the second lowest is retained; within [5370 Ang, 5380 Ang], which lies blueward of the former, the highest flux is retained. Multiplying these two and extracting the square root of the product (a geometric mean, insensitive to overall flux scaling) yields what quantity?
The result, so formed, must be 16.4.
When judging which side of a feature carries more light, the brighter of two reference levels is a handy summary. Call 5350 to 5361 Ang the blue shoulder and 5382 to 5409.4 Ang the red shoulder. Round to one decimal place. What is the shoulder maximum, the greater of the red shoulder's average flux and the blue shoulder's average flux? 15.6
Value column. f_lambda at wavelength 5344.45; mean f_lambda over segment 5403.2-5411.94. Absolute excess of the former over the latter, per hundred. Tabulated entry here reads 0.00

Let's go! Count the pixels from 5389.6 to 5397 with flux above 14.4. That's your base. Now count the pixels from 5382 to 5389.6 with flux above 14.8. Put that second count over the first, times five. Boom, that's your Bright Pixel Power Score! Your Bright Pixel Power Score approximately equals 5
